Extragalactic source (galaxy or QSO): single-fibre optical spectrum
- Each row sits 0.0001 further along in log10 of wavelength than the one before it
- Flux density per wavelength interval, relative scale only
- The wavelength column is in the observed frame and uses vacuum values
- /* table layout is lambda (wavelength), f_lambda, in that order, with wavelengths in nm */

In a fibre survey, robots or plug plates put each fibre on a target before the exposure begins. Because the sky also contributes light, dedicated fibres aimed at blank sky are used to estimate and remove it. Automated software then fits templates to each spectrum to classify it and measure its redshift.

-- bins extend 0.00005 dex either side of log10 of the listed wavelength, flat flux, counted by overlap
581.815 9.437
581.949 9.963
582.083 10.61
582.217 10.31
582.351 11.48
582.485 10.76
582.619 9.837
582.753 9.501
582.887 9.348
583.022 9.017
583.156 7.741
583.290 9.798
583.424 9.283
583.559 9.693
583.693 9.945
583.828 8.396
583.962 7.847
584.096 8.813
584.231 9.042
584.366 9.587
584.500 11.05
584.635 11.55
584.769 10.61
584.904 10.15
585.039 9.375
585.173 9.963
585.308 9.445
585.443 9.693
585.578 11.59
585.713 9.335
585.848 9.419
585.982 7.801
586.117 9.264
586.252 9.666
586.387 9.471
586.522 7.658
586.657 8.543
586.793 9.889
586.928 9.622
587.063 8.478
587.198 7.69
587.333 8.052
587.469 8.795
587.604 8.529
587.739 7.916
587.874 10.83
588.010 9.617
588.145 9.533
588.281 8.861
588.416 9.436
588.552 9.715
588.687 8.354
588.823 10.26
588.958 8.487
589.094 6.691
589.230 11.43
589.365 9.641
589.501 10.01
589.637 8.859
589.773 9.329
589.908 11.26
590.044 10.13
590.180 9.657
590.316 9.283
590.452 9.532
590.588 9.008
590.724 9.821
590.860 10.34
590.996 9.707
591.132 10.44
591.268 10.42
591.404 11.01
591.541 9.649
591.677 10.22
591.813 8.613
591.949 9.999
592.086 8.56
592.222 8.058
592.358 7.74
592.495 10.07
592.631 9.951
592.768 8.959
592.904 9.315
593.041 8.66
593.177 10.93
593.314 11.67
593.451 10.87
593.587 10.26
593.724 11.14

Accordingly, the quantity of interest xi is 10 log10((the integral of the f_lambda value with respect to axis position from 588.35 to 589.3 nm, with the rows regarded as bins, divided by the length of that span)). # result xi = 9.6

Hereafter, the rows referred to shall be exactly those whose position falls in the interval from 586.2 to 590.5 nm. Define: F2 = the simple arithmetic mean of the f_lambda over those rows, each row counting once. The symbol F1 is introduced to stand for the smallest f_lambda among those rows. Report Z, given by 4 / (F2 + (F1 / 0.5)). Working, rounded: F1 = 6.691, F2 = 9.2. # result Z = 0.177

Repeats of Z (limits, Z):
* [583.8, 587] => 0.161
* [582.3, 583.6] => 0.159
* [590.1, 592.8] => 0.160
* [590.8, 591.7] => 0.135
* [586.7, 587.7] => 0.166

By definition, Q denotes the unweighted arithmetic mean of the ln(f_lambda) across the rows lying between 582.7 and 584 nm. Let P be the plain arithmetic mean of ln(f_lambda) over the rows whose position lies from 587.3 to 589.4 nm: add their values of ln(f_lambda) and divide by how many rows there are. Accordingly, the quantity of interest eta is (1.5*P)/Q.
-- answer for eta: 1.50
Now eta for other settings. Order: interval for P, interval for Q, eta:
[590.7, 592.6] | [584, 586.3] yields 1.49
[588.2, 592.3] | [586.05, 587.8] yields 1.56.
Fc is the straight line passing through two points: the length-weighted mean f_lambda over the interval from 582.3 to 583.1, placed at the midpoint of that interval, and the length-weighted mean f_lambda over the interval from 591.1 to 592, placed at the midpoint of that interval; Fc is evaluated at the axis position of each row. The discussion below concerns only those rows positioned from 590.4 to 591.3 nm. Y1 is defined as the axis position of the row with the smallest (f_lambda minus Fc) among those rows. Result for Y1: 590.588 nm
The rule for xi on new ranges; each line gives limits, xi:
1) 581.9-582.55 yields 10.3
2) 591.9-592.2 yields 9.6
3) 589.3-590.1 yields 9.9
